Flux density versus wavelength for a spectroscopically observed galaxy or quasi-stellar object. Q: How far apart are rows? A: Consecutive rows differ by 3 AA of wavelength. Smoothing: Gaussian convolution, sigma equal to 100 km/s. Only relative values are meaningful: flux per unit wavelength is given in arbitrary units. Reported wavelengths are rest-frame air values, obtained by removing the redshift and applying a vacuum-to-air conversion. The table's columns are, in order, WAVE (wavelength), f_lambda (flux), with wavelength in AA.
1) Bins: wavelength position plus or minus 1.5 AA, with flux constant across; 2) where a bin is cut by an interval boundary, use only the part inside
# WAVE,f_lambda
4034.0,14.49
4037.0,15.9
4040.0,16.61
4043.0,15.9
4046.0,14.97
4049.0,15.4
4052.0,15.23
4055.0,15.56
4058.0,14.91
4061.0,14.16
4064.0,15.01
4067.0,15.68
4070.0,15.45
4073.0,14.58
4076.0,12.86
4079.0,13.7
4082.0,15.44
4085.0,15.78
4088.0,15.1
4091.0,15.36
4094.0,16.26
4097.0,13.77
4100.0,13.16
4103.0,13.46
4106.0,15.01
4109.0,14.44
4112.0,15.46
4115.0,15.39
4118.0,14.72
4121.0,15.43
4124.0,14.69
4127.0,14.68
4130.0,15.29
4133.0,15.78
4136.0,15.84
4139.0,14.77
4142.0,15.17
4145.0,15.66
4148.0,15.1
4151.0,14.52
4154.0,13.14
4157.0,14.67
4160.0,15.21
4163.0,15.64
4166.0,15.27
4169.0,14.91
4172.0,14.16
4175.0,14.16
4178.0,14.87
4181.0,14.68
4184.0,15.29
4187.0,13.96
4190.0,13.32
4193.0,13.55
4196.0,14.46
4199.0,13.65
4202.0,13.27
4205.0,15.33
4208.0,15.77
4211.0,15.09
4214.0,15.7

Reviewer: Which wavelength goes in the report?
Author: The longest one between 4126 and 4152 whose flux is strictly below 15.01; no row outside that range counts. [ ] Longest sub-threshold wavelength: 4151.0 AA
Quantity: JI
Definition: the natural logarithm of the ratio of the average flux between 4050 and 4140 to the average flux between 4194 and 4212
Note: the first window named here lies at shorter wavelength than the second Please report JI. 0.02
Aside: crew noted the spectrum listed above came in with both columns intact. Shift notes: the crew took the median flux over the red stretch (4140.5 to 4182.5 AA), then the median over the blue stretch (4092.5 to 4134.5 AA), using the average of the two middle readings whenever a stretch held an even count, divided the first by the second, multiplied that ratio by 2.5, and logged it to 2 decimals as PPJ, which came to 2.50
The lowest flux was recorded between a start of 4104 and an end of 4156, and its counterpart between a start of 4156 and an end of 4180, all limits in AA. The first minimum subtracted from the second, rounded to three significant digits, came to 1.02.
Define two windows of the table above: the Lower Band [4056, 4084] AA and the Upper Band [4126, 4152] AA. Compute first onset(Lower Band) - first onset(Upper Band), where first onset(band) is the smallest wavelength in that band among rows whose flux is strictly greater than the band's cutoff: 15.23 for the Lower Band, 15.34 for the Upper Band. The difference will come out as -66 AA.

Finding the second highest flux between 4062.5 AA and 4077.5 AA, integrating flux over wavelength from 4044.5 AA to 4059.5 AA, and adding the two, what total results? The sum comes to 244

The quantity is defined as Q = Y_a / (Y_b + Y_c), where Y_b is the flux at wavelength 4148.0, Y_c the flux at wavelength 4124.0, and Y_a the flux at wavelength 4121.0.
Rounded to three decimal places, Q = 0.518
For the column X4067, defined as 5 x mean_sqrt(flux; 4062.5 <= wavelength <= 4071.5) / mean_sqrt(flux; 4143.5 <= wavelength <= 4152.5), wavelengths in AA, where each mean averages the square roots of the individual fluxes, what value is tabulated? 5.05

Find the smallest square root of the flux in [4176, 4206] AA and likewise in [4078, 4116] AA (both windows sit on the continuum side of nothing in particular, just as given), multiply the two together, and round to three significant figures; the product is 13.2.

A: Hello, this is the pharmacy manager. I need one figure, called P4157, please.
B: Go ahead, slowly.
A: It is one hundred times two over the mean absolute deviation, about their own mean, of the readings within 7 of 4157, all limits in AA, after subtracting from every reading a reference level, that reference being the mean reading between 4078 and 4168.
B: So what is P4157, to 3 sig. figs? 310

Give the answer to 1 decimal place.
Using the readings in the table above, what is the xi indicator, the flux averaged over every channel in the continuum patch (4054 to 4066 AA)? 14.9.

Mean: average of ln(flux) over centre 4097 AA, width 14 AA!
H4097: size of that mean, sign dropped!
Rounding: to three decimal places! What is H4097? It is 2.664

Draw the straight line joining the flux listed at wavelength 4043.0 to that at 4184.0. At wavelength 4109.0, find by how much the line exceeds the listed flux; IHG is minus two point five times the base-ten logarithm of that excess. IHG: -0.2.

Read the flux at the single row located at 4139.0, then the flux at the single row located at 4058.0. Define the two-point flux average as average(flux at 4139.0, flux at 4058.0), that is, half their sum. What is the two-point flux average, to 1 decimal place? 14.8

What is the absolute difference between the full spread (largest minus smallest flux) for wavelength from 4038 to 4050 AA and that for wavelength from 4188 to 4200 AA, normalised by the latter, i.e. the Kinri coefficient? 0.4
